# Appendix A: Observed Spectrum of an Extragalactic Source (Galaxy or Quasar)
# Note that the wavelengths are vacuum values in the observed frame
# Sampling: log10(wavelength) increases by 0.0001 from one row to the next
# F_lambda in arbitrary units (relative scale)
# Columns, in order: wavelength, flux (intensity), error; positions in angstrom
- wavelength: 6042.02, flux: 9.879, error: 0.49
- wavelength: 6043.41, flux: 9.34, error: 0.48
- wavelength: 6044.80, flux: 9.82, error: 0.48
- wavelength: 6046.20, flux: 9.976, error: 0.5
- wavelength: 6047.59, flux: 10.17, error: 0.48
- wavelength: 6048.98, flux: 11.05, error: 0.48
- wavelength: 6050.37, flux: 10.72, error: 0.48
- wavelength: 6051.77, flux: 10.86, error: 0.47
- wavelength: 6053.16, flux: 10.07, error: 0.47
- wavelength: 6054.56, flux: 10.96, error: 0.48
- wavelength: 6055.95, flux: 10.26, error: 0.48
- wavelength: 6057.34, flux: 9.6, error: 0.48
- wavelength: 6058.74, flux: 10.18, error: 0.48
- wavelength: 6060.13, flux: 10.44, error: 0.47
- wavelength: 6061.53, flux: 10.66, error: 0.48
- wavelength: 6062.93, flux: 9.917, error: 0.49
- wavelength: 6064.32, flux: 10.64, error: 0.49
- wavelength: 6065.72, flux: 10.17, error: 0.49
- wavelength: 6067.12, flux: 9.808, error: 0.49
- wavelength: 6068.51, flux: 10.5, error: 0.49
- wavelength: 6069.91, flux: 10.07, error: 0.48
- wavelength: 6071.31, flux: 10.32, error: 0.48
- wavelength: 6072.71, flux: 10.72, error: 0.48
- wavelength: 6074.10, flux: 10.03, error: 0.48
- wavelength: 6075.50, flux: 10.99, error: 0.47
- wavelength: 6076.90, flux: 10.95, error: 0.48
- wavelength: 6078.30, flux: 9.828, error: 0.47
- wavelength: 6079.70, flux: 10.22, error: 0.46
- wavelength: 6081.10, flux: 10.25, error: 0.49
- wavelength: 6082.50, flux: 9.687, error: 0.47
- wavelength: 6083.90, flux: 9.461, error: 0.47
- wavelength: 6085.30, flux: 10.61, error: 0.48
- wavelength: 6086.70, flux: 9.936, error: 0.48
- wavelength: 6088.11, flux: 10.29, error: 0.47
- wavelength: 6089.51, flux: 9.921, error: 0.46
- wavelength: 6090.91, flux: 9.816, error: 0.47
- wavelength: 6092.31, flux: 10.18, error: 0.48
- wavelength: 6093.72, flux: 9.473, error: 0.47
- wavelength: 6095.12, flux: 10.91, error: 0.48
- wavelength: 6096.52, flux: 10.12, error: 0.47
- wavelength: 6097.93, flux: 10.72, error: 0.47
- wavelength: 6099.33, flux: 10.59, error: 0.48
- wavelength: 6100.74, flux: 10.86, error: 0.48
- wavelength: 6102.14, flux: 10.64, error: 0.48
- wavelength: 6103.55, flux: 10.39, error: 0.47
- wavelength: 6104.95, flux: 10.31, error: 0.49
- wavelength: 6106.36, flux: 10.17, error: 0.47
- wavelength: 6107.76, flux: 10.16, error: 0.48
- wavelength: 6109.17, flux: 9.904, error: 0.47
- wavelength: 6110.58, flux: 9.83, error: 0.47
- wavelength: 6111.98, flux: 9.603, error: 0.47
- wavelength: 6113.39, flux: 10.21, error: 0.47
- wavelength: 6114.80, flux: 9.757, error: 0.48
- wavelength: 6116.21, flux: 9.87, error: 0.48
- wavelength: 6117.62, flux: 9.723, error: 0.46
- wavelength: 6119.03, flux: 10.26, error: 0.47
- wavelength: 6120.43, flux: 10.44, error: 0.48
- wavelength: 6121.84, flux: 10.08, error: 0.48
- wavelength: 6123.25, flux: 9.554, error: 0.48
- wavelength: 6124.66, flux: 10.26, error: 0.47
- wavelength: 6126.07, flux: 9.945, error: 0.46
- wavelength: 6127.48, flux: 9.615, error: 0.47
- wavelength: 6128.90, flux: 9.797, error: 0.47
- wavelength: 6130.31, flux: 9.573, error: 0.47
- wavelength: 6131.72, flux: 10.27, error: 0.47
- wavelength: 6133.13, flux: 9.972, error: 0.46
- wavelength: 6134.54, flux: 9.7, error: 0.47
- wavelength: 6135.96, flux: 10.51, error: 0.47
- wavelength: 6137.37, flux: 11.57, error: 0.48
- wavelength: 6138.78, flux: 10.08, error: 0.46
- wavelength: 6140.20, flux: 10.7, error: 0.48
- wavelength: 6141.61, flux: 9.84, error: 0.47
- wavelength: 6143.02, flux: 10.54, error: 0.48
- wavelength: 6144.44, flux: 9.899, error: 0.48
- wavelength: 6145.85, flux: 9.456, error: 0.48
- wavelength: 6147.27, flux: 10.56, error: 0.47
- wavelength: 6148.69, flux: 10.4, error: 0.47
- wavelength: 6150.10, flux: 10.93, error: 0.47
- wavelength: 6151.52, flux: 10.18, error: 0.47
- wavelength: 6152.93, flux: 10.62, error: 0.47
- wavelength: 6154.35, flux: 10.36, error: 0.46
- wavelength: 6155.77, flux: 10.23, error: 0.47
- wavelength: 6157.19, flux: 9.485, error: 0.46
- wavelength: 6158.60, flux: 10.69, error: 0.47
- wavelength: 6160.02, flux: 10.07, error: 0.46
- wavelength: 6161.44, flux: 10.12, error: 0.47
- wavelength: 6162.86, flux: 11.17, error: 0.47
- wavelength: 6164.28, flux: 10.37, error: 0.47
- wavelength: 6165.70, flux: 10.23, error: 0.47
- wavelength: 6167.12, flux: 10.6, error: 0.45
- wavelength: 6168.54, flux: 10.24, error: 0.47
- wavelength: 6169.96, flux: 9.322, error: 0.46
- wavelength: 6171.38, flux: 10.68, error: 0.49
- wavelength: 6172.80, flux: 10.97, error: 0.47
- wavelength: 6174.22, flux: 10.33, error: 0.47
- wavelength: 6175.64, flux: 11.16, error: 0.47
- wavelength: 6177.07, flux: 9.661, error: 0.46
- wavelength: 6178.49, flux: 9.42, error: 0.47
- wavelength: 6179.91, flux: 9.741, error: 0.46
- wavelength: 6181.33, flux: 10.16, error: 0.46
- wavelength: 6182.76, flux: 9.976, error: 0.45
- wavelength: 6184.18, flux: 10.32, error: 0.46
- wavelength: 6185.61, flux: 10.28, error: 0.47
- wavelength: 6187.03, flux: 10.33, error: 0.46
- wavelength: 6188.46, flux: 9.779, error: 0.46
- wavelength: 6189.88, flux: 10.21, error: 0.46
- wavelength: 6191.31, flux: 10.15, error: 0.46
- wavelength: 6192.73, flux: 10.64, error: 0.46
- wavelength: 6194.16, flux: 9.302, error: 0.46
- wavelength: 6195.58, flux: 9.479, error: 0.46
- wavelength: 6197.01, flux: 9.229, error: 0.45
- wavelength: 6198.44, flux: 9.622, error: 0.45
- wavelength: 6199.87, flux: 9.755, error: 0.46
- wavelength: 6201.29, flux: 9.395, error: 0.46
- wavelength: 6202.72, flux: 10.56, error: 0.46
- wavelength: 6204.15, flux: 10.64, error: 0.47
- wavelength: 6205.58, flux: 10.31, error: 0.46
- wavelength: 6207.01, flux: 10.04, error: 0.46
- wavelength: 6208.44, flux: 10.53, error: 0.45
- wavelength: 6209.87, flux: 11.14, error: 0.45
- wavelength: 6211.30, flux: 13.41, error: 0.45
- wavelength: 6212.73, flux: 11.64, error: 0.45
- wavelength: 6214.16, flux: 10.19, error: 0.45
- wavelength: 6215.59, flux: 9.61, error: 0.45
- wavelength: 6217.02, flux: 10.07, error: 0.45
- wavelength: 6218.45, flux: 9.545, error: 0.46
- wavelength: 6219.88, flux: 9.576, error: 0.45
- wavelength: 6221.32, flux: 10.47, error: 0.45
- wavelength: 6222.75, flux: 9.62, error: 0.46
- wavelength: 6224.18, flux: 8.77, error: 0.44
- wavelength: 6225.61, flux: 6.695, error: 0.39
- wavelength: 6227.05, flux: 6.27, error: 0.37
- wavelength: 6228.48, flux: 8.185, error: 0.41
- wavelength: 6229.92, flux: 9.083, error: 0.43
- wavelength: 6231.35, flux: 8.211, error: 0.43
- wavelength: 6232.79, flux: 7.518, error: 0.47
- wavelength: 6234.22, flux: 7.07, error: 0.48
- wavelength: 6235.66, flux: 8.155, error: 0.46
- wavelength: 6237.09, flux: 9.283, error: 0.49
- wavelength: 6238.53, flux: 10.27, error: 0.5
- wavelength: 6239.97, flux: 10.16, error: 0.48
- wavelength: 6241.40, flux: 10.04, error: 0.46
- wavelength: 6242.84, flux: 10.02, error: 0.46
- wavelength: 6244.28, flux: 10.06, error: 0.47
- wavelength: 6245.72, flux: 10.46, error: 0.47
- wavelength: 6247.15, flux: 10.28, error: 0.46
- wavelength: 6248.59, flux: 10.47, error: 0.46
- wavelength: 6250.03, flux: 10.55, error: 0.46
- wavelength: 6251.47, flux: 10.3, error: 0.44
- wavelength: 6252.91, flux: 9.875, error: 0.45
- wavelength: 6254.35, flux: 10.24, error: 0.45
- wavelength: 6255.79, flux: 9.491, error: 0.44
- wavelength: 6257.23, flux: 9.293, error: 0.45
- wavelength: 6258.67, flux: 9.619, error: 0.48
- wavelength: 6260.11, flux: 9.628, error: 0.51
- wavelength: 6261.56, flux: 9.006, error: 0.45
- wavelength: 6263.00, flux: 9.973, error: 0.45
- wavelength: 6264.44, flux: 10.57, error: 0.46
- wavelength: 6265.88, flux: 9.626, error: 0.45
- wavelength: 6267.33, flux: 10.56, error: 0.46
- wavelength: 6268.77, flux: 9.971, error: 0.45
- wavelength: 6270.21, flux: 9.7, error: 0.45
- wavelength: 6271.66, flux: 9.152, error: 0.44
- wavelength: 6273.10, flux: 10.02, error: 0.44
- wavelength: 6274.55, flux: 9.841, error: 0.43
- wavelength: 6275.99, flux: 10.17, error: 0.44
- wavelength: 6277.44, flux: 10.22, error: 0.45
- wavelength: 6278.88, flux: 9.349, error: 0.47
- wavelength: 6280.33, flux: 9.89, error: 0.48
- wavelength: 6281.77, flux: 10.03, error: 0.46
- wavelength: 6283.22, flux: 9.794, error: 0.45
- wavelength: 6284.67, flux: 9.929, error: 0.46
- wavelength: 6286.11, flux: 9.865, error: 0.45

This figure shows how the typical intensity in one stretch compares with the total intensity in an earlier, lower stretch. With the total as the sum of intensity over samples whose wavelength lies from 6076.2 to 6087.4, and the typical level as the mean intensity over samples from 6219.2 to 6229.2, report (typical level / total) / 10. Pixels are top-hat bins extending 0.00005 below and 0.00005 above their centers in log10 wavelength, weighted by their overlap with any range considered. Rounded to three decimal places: 0.011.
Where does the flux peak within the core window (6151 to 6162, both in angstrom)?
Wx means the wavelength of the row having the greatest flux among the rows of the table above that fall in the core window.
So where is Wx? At 6158.60 angstrom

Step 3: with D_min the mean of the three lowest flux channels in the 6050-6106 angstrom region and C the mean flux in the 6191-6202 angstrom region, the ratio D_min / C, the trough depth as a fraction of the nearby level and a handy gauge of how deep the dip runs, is 0.98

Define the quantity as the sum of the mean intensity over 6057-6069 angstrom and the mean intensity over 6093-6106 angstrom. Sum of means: 20.7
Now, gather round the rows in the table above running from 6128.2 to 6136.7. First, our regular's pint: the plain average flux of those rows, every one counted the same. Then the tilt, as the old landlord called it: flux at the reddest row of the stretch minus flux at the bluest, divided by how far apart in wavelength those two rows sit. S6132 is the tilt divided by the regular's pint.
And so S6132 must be 0.010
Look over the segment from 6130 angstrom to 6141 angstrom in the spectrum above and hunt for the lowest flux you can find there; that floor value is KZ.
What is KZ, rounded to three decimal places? 9.573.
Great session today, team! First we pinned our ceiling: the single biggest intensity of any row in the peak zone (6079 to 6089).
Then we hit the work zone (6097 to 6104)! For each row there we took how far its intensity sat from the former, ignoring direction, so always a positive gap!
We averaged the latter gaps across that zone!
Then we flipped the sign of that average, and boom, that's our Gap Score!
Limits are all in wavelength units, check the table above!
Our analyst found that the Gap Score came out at -0.13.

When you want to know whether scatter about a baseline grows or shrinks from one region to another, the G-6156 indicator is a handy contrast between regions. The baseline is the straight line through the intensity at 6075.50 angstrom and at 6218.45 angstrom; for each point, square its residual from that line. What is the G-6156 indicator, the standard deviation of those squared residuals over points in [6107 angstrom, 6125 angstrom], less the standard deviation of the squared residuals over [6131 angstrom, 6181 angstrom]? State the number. -0.05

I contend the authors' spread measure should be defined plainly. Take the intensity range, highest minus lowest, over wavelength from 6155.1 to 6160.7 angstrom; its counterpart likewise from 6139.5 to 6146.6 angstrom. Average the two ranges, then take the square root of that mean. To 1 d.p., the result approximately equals 1.1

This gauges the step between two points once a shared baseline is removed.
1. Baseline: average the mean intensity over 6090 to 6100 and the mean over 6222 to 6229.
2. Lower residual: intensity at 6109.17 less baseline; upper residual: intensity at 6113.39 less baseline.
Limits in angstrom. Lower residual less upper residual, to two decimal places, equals -0.31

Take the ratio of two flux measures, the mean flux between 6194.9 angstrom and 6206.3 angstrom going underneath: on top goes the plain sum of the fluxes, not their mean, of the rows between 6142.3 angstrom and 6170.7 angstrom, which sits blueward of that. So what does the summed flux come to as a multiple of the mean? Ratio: 21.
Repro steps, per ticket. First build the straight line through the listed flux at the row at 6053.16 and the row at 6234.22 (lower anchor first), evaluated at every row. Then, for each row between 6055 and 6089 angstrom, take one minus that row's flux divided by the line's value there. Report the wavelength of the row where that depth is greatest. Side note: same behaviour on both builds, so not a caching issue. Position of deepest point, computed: 6057.34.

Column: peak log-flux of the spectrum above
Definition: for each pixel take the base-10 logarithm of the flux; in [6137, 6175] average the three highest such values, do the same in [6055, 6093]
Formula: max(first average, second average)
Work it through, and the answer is 1.05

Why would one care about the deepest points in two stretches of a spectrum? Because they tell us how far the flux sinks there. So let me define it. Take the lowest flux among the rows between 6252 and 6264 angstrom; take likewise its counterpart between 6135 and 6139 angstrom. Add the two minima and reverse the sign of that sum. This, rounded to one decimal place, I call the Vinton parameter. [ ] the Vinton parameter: -19.1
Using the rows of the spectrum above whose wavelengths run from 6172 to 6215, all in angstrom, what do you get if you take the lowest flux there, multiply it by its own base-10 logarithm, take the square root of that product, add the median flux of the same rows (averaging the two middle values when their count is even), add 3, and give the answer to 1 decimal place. 16.2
